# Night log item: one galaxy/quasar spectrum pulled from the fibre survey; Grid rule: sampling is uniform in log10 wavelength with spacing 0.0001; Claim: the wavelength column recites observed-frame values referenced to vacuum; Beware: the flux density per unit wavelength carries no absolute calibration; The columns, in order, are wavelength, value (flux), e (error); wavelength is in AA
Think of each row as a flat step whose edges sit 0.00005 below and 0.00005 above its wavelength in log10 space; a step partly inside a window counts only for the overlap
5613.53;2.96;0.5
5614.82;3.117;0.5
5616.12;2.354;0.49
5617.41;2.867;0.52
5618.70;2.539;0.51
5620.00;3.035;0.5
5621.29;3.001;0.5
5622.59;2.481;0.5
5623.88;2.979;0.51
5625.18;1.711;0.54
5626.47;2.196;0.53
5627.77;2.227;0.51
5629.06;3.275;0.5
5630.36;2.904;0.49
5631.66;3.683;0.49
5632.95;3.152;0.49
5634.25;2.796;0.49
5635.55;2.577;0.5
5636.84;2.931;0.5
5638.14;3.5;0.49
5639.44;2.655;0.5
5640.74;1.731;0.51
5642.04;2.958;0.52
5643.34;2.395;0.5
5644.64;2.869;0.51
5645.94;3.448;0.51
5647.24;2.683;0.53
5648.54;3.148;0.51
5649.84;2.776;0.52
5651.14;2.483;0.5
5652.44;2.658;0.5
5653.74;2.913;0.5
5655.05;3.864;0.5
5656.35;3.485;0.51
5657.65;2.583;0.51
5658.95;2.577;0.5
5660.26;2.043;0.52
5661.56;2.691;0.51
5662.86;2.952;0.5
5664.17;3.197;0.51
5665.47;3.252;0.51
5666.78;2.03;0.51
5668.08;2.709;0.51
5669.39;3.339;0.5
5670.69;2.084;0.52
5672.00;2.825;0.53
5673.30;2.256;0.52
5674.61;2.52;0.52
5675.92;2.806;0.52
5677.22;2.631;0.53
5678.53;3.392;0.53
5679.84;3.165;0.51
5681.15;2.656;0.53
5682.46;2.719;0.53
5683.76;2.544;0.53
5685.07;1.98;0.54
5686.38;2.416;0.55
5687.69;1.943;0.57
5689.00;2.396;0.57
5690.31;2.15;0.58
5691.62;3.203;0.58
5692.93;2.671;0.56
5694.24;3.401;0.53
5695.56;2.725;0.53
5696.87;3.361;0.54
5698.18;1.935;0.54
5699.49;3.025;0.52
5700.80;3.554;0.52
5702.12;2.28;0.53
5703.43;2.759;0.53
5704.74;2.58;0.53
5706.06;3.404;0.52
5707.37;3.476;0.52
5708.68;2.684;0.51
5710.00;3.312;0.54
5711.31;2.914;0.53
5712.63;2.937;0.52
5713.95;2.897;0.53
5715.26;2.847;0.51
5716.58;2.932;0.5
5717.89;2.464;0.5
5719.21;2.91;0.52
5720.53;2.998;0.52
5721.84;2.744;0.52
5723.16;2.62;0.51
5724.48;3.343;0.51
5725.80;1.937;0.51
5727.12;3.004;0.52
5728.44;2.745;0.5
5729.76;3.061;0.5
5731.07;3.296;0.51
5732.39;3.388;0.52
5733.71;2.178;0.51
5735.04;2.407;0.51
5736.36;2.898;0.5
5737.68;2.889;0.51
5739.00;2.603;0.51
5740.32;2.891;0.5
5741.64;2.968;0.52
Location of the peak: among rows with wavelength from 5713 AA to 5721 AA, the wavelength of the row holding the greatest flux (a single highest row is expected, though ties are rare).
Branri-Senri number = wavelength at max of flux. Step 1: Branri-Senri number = 5720.53 AA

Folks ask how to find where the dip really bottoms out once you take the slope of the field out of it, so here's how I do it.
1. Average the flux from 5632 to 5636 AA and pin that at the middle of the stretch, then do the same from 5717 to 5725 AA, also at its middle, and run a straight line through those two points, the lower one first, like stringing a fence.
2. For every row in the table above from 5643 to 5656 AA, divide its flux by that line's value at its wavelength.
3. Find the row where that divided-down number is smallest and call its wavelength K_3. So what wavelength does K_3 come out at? 5643.34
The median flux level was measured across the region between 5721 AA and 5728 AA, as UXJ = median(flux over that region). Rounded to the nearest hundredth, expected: 2.74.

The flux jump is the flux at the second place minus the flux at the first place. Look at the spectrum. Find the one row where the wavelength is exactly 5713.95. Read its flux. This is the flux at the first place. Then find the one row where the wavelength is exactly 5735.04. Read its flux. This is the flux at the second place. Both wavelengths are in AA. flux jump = -0.5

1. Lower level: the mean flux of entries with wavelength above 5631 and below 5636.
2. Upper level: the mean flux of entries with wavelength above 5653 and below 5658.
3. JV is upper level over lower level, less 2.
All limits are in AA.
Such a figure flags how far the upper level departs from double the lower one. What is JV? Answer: -0.95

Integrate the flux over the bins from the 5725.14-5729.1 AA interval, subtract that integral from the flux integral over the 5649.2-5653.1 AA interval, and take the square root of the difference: 0.41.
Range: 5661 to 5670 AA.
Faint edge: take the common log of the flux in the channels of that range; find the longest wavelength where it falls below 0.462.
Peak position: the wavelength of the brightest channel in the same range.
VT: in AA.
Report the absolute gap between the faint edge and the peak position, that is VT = 1.3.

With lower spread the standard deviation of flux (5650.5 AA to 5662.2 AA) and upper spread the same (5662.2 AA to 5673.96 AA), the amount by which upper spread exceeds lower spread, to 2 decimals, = -0.04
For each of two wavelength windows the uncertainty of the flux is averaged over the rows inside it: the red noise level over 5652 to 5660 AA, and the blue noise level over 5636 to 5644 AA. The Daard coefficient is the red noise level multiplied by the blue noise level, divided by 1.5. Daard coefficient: 0.169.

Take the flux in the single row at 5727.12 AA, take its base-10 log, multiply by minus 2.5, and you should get -1.19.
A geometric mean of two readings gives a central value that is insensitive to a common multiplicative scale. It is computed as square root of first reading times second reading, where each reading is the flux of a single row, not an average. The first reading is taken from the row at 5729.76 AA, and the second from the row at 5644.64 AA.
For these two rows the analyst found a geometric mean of 3.0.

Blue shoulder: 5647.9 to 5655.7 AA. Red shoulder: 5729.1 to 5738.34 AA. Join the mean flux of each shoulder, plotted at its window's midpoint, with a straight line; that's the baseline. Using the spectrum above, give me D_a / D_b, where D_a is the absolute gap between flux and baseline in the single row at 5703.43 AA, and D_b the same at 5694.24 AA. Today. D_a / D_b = 0.3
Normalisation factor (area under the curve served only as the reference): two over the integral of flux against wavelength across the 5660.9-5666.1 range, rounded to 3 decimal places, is 0.127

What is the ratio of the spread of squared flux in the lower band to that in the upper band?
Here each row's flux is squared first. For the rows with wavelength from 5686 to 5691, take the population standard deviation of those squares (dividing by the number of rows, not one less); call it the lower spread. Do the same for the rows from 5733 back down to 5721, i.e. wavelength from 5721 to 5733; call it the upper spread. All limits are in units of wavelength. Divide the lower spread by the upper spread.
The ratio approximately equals 0.4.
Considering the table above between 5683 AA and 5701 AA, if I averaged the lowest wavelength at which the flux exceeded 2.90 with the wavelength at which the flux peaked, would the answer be 5696.2 AA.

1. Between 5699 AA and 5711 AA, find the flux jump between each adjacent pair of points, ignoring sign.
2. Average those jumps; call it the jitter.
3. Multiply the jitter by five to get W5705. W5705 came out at 2.99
